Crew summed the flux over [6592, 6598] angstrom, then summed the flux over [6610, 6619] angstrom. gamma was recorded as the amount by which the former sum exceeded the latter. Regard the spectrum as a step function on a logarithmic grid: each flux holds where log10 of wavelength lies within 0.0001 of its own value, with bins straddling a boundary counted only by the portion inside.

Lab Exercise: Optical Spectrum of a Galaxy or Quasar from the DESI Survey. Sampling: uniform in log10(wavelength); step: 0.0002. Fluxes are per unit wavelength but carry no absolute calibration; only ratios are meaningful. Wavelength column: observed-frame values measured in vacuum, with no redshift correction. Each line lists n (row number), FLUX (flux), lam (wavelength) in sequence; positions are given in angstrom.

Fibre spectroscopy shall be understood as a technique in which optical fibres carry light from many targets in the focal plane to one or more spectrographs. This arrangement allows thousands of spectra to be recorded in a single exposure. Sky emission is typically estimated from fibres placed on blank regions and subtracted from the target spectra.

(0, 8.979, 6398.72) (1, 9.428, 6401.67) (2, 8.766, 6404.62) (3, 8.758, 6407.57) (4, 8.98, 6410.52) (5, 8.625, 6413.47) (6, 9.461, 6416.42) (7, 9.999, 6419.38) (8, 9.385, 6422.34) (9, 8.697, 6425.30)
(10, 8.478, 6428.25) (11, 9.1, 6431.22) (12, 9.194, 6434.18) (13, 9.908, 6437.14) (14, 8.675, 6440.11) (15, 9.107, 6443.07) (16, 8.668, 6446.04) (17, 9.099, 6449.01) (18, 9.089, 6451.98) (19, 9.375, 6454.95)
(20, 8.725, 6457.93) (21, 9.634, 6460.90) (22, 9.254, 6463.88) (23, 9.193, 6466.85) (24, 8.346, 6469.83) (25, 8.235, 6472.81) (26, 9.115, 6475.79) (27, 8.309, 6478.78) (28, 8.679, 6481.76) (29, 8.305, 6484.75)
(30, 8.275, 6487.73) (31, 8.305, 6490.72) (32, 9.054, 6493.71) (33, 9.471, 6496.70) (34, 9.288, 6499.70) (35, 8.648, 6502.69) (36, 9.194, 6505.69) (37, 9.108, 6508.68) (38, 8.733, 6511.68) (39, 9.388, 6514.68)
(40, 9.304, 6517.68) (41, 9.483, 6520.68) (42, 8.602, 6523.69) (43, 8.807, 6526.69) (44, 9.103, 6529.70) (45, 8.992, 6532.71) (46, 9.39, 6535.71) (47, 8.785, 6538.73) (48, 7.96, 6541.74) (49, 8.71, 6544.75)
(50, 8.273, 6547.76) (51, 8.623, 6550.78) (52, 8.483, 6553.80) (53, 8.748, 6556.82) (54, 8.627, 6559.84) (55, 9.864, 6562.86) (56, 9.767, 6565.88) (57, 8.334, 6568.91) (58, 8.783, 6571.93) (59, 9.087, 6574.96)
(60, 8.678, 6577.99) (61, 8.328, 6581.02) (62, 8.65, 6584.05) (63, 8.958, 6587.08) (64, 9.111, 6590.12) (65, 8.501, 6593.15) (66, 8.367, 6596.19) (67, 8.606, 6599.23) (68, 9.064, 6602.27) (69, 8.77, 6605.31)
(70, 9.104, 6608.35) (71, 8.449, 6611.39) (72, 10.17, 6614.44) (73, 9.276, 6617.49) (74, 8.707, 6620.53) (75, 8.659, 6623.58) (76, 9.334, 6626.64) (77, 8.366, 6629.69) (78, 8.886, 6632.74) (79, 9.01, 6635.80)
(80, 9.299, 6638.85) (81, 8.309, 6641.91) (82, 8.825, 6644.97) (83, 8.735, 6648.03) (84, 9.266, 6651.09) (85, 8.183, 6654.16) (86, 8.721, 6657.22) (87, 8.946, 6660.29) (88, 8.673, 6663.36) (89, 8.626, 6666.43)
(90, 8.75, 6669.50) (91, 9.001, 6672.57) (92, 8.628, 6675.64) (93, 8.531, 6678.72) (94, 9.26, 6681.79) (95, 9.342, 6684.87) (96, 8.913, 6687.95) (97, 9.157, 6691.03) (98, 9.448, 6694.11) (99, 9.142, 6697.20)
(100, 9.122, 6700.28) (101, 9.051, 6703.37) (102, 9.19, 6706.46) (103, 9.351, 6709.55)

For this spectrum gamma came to -11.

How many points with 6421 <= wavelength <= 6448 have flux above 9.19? 3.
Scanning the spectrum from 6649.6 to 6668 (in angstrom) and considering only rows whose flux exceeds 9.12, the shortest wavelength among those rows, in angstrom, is 6651.09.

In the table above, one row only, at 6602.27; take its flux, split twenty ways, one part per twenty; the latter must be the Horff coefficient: 0.453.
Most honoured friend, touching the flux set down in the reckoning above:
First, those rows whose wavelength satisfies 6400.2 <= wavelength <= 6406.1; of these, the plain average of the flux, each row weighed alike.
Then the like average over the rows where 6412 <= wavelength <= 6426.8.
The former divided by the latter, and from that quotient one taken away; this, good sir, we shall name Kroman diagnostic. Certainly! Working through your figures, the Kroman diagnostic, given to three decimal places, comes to -0.015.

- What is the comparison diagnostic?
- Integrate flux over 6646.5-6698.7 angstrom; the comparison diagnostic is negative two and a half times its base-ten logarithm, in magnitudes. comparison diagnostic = -6.67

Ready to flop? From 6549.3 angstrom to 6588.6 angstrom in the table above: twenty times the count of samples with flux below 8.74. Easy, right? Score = 140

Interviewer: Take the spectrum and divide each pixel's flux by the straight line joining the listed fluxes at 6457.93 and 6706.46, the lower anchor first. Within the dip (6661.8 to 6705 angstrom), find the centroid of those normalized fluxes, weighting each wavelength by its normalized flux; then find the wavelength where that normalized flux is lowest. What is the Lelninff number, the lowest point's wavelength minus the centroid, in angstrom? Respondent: -4.8 angstrom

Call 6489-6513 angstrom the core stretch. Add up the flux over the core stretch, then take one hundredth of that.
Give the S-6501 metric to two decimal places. 0.72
